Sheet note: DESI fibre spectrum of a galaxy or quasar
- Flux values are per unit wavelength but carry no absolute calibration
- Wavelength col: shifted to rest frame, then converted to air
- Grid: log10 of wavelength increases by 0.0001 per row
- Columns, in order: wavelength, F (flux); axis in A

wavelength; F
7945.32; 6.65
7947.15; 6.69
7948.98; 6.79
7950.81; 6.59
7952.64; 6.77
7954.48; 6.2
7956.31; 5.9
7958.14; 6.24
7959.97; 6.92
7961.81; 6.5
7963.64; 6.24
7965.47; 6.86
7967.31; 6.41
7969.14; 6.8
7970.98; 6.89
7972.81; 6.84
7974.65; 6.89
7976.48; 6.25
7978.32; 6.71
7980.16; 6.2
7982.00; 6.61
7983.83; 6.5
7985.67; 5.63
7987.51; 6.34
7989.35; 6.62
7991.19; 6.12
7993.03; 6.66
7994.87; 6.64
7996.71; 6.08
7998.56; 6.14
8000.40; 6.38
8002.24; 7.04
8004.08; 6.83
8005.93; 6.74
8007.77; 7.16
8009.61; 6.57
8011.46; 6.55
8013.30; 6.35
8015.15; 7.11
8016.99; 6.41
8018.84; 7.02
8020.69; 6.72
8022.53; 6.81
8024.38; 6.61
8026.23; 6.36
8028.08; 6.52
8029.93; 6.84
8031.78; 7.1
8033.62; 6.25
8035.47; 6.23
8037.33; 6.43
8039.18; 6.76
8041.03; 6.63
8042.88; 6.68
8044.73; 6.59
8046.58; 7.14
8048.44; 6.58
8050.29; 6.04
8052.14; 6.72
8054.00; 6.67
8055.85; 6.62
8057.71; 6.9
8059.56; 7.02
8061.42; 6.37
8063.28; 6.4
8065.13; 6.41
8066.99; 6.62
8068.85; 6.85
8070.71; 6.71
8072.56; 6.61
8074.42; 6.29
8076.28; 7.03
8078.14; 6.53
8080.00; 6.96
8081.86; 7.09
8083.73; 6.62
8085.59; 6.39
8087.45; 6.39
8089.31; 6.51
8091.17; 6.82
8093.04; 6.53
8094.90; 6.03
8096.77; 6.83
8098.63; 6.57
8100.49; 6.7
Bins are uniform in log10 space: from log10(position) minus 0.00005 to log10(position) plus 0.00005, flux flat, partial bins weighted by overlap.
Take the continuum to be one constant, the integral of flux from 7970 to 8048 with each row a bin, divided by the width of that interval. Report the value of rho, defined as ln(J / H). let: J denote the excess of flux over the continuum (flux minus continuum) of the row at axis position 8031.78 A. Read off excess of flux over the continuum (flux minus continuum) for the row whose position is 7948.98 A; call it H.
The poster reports 0.9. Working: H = 0.20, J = 0.51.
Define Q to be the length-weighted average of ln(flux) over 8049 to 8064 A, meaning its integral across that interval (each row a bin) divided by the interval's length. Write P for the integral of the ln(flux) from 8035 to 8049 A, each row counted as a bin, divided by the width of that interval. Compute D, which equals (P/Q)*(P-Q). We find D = 0.01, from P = 1.89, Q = 1.89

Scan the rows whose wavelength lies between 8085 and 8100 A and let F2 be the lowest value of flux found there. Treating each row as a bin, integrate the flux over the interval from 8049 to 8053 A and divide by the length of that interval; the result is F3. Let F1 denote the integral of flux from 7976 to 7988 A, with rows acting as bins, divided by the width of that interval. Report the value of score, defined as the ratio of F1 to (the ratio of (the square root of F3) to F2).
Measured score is 15.1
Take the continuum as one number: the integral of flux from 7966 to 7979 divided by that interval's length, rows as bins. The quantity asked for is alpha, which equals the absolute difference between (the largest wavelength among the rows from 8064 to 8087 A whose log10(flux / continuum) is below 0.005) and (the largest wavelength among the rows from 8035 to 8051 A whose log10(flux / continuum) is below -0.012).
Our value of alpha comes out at 35.3 A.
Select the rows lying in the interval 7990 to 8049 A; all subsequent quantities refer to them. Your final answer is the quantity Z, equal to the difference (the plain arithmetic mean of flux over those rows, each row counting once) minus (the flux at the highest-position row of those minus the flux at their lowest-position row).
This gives 6.2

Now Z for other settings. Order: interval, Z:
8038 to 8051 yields 7.4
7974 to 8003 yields 6.3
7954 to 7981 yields 6.5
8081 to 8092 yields 6.9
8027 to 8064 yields 6.7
